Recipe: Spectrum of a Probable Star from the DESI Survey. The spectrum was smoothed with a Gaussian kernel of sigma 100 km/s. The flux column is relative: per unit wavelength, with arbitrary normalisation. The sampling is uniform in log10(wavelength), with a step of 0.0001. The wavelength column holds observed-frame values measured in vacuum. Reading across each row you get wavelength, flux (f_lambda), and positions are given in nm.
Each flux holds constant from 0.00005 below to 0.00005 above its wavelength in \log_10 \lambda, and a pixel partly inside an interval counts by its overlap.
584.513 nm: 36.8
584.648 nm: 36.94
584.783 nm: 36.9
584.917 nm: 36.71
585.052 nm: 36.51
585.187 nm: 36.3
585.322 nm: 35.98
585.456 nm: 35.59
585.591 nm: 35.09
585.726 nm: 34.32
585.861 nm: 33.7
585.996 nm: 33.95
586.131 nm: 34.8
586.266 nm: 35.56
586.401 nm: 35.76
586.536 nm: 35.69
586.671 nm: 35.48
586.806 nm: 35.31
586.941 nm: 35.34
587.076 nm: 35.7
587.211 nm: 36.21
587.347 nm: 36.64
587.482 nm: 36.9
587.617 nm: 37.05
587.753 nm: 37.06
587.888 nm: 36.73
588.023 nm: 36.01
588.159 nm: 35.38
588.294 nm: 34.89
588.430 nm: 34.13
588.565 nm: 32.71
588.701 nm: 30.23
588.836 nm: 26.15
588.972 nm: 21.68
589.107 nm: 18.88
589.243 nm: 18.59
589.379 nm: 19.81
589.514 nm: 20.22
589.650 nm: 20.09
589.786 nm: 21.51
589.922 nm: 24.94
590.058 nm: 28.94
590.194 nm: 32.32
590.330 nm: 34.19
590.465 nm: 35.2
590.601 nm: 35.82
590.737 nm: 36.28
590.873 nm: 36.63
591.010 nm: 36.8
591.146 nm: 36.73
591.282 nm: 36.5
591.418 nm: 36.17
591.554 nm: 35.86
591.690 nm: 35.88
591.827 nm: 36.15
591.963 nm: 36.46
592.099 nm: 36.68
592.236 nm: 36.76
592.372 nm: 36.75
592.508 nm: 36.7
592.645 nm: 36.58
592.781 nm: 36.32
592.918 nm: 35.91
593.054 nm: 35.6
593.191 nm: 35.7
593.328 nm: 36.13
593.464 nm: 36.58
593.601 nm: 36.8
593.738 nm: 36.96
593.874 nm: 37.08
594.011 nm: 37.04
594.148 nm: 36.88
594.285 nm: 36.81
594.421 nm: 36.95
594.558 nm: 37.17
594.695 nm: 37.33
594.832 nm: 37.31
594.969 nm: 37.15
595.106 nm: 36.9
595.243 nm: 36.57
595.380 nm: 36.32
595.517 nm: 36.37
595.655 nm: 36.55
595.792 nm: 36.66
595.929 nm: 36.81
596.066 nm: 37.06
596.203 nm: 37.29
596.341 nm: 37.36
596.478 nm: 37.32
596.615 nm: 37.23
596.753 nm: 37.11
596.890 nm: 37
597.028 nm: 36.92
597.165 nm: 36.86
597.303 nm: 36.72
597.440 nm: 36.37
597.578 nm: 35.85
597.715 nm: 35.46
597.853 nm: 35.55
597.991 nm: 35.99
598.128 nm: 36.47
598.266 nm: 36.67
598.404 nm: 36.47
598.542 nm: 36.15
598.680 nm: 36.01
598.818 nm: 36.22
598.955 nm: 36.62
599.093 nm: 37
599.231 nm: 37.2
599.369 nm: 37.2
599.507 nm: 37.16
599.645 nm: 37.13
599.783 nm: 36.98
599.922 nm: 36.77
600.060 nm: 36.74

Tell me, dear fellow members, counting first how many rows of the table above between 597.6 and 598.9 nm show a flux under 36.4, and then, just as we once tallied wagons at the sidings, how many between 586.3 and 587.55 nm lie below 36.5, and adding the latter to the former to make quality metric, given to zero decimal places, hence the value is 13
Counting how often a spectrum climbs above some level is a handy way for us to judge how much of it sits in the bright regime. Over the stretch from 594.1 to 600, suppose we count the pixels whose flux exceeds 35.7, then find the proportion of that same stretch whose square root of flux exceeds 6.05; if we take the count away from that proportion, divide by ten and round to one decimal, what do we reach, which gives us -4.0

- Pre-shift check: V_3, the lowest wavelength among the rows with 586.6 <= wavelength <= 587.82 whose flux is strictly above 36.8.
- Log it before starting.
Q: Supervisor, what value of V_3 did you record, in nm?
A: 587.482 nm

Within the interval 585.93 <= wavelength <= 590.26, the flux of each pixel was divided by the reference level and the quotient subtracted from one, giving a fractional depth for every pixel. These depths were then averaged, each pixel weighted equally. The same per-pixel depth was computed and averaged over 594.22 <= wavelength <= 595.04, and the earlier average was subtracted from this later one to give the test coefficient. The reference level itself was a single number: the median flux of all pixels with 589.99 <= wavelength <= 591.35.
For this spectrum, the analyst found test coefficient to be -0.17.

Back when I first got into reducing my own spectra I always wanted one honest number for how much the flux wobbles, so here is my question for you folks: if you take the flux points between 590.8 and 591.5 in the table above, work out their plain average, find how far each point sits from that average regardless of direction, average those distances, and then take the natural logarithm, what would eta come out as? -1.7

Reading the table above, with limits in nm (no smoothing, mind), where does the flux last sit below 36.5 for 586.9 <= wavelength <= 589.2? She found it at 589.107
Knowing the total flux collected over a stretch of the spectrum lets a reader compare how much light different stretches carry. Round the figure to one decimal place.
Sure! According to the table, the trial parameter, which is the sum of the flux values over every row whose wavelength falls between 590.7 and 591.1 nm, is 109.7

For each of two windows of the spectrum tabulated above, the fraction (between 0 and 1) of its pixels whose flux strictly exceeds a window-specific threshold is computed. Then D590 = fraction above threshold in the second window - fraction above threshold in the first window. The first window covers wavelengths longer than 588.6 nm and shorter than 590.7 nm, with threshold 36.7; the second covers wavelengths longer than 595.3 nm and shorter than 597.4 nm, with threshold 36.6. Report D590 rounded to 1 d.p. 0.8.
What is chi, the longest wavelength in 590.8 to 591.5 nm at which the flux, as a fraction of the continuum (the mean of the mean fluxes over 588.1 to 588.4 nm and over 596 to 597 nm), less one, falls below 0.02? 591.418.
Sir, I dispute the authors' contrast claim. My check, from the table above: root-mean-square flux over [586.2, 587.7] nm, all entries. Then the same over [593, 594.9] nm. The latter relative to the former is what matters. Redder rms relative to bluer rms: 1.02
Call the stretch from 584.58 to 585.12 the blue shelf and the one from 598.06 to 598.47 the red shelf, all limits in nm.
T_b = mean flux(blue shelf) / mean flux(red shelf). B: 1.01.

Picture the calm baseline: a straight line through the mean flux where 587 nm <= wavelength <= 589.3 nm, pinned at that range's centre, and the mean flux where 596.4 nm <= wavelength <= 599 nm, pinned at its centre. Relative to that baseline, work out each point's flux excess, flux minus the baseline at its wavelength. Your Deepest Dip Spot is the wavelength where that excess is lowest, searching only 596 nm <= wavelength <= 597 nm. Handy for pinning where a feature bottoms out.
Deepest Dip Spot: 596.890 nm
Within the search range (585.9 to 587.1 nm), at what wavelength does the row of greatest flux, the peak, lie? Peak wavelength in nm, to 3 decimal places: 586.401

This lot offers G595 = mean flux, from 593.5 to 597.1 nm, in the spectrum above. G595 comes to 37.0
